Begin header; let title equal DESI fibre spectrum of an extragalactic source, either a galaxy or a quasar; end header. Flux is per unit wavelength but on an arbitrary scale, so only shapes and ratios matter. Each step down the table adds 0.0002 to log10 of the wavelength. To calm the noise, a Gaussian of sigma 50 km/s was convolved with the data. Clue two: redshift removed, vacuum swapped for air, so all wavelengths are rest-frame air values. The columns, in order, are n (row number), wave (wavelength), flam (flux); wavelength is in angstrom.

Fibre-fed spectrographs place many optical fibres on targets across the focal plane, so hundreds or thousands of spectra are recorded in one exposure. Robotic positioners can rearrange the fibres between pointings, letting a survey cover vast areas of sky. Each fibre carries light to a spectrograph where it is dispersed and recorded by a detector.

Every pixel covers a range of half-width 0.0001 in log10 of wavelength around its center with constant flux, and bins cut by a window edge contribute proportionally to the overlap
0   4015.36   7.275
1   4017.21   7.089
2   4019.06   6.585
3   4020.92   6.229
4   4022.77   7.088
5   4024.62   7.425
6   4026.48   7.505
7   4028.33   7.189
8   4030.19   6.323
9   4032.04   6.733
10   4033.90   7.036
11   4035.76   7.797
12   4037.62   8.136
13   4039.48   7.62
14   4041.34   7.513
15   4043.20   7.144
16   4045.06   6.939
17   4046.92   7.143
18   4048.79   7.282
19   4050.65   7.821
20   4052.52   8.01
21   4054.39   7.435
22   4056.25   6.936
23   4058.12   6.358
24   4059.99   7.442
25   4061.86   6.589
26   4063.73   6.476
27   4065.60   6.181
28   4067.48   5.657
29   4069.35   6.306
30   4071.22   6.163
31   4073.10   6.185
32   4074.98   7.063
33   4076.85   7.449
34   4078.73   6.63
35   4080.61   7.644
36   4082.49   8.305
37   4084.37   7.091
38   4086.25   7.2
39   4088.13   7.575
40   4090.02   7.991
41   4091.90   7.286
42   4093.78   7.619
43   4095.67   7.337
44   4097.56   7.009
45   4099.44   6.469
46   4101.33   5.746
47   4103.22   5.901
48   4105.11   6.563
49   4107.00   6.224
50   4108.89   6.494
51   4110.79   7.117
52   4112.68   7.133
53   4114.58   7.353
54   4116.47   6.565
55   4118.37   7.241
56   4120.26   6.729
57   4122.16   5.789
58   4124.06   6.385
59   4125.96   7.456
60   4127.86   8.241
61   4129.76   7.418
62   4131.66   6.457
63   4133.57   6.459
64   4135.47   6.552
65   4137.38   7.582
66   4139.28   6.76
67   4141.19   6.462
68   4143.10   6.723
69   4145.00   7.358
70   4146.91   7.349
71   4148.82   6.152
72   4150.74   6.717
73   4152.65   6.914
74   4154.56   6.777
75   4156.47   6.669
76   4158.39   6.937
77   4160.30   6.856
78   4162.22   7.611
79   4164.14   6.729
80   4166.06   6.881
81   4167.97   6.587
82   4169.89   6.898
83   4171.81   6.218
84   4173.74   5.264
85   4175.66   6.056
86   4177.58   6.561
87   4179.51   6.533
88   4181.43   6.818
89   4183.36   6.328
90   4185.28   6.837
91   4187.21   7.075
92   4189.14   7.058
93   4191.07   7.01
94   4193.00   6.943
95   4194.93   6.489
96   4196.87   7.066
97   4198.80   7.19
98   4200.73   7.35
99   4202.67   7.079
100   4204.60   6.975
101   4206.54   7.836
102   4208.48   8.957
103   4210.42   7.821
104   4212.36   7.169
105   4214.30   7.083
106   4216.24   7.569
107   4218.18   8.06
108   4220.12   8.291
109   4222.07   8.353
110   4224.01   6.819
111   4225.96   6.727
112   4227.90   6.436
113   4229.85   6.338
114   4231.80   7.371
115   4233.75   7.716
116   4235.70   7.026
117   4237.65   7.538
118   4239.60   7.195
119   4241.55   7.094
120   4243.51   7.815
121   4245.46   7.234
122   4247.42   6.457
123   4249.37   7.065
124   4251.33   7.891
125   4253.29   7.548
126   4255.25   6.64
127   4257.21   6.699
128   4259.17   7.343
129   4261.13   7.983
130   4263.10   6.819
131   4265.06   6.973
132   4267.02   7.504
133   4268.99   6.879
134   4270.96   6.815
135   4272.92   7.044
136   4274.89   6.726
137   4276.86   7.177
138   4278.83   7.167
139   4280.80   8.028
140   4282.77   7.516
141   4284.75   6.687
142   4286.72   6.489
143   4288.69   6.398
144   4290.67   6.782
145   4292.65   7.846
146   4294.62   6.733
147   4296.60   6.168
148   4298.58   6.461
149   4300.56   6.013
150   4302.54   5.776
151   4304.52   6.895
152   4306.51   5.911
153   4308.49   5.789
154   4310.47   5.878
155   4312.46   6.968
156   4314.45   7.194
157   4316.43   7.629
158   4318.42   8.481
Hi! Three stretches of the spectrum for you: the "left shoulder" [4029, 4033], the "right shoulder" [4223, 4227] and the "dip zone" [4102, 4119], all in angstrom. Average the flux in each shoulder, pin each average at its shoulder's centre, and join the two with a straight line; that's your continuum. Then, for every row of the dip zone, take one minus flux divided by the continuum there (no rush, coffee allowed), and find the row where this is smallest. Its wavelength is 4114.58 angstrom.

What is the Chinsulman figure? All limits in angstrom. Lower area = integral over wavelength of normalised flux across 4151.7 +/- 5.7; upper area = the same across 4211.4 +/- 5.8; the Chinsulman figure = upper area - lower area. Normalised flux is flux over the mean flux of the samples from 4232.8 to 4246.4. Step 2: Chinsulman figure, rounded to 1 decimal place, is 1.7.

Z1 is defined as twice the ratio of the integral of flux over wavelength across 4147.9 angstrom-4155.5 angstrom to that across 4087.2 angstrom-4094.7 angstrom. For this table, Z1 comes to 1.8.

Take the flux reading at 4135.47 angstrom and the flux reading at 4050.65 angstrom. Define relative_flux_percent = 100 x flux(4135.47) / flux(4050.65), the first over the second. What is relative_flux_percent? 84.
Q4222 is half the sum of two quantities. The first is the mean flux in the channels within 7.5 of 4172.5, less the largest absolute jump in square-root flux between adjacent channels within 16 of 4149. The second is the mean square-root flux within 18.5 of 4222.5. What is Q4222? 4.43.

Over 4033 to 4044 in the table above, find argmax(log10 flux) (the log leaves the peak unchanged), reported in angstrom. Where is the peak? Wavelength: 4037.62 angstrom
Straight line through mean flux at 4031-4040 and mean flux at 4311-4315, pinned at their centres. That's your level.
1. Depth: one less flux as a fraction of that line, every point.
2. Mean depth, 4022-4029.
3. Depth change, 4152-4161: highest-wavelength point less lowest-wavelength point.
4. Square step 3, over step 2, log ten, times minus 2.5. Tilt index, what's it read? 6.8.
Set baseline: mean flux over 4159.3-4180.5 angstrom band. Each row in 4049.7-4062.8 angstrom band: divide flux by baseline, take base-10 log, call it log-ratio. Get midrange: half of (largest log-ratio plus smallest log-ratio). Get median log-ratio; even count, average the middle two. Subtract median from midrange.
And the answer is -0.018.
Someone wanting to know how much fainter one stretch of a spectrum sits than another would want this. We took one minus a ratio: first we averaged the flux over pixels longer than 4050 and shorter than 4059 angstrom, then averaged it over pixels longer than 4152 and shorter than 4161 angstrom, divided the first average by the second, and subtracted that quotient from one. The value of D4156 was -0.07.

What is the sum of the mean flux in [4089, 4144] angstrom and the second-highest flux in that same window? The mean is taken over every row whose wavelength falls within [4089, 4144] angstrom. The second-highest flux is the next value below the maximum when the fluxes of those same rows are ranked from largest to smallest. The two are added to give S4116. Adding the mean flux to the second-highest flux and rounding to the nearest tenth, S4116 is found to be 14.9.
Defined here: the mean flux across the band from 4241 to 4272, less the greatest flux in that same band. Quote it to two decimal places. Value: -0.81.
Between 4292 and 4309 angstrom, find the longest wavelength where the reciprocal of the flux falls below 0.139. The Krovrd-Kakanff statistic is 4292.65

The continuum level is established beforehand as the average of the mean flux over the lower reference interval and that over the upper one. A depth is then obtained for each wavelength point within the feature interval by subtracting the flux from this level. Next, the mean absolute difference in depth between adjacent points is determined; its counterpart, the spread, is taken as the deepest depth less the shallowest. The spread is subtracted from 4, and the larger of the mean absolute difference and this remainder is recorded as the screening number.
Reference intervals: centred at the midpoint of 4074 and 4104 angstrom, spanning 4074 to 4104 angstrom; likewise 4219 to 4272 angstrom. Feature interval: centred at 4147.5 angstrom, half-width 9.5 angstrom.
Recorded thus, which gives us 2.8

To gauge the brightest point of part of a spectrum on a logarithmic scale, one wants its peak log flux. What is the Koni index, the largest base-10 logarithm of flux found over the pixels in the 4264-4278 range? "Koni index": 0.875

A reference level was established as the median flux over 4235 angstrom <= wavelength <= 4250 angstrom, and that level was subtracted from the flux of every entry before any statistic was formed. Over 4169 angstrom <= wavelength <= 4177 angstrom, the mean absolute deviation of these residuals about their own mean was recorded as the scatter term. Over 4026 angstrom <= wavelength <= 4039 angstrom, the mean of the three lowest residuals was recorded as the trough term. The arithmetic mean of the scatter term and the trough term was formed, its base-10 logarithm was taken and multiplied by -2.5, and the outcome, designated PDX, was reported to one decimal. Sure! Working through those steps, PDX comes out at 7.6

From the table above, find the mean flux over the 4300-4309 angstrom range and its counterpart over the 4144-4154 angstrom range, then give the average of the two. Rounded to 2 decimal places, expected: 6.49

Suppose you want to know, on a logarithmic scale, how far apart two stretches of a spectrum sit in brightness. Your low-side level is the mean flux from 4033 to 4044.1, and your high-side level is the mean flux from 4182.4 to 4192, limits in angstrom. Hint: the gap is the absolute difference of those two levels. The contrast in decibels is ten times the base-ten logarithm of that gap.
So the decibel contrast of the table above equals -1.7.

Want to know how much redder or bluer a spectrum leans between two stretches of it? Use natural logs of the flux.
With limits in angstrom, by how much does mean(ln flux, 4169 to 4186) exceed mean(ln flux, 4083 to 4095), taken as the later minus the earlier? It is -0.16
